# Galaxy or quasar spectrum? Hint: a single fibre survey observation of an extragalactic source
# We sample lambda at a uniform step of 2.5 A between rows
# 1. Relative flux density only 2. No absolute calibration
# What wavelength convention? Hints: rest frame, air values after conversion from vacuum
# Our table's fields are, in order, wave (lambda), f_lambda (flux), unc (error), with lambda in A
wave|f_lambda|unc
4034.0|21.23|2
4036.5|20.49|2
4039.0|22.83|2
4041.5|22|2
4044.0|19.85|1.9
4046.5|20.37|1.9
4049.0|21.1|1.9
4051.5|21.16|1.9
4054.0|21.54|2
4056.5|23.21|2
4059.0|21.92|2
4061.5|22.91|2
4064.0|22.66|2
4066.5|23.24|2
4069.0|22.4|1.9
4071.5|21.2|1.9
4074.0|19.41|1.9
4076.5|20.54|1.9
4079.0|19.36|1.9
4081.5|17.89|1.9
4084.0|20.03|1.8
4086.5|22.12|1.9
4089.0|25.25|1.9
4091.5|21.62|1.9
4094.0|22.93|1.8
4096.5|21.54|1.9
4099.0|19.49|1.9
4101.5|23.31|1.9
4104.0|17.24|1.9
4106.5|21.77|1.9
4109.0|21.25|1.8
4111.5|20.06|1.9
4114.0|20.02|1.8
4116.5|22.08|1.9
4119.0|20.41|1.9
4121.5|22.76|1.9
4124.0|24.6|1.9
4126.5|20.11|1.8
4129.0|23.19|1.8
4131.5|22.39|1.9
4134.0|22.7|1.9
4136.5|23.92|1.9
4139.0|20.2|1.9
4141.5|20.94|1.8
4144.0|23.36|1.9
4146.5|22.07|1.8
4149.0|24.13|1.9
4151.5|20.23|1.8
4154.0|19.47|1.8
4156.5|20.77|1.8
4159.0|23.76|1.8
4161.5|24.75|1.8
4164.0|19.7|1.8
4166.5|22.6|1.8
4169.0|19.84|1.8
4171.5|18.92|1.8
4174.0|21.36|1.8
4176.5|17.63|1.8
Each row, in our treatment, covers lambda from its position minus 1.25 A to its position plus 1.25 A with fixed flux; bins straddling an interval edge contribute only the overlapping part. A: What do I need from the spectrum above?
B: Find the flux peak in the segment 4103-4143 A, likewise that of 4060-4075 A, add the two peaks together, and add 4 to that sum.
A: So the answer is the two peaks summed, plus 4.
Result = 51.8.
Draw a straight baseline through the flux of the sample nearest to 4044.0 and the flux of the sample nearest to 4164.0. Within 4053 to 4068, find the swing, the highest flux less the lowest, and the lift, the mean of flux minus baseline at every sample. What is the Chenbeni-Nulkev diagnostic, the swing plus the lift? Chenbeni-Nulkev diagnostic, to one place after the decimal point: 4.5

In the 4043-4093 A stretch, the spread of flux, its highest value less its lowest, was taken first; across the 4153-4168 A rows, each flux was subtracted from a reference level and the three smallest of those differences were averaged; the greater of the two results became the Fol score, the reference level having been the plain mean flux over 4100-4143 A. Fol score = 7.4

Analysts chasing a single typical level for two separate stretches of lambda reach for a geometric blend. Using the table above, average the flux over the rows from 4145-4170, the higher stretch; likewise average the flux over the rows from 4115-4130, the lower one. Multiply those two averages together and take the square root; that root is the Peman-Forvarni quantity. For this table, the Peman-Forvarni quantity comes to 22.0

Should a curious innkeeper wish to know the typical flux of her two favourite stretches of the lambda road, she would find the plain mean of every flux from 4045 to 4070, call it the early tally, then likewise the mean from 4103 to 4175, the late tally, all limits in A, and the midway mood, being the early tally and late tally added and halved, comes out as 21.79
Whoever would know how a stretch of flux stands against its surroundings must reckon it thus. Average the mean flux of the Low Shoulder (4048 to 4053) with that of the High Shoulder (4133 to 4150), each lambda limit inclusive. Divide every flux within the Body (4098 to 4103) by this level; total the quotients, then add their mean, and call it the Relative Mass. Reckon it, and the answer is 2.94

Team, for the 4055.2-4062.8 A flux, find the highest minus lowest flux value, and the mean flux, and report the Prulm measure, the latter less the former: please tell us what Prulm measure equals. 21.4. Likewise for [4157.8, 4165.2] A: 17.7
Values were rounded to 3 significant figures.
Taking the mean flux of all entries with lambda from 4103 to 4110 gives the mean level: 20.1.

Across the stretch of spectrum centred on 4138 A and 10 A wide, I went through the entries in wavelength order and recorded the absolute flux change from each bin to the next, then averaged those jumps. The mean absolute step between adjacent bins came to 1.9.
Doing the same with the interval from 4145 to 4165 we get 2.4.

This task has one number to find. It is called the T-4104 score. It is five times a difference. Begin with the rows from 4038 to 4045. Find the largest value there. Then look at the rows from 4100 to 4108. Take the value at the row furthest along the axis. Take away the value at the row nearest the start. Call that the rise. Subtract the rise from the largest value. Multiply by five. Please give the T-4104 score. 122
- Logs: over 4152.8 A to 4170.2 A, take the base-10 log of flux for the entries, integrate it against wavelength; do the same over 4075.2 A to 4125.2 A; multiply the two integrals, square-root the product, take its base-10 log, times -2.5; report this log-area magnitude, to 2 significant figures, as -4.0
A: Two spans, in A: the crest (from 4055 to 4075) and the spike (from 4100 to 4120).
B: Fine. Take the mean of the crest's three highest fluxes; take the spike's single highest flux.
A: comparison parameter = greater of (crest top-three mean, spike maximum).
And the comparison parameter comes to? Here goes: 23.3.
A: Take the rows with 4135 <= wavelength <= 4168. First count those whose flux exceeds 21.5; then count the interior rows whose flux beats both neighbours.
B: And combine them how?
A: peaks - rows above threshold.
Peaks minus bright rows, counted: -4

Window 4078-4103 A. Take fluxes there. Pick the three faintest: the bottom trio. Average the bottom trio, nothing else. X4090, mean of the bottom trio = 18.9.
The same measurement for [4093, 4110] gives 19.3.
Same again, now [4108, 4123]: 20.2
